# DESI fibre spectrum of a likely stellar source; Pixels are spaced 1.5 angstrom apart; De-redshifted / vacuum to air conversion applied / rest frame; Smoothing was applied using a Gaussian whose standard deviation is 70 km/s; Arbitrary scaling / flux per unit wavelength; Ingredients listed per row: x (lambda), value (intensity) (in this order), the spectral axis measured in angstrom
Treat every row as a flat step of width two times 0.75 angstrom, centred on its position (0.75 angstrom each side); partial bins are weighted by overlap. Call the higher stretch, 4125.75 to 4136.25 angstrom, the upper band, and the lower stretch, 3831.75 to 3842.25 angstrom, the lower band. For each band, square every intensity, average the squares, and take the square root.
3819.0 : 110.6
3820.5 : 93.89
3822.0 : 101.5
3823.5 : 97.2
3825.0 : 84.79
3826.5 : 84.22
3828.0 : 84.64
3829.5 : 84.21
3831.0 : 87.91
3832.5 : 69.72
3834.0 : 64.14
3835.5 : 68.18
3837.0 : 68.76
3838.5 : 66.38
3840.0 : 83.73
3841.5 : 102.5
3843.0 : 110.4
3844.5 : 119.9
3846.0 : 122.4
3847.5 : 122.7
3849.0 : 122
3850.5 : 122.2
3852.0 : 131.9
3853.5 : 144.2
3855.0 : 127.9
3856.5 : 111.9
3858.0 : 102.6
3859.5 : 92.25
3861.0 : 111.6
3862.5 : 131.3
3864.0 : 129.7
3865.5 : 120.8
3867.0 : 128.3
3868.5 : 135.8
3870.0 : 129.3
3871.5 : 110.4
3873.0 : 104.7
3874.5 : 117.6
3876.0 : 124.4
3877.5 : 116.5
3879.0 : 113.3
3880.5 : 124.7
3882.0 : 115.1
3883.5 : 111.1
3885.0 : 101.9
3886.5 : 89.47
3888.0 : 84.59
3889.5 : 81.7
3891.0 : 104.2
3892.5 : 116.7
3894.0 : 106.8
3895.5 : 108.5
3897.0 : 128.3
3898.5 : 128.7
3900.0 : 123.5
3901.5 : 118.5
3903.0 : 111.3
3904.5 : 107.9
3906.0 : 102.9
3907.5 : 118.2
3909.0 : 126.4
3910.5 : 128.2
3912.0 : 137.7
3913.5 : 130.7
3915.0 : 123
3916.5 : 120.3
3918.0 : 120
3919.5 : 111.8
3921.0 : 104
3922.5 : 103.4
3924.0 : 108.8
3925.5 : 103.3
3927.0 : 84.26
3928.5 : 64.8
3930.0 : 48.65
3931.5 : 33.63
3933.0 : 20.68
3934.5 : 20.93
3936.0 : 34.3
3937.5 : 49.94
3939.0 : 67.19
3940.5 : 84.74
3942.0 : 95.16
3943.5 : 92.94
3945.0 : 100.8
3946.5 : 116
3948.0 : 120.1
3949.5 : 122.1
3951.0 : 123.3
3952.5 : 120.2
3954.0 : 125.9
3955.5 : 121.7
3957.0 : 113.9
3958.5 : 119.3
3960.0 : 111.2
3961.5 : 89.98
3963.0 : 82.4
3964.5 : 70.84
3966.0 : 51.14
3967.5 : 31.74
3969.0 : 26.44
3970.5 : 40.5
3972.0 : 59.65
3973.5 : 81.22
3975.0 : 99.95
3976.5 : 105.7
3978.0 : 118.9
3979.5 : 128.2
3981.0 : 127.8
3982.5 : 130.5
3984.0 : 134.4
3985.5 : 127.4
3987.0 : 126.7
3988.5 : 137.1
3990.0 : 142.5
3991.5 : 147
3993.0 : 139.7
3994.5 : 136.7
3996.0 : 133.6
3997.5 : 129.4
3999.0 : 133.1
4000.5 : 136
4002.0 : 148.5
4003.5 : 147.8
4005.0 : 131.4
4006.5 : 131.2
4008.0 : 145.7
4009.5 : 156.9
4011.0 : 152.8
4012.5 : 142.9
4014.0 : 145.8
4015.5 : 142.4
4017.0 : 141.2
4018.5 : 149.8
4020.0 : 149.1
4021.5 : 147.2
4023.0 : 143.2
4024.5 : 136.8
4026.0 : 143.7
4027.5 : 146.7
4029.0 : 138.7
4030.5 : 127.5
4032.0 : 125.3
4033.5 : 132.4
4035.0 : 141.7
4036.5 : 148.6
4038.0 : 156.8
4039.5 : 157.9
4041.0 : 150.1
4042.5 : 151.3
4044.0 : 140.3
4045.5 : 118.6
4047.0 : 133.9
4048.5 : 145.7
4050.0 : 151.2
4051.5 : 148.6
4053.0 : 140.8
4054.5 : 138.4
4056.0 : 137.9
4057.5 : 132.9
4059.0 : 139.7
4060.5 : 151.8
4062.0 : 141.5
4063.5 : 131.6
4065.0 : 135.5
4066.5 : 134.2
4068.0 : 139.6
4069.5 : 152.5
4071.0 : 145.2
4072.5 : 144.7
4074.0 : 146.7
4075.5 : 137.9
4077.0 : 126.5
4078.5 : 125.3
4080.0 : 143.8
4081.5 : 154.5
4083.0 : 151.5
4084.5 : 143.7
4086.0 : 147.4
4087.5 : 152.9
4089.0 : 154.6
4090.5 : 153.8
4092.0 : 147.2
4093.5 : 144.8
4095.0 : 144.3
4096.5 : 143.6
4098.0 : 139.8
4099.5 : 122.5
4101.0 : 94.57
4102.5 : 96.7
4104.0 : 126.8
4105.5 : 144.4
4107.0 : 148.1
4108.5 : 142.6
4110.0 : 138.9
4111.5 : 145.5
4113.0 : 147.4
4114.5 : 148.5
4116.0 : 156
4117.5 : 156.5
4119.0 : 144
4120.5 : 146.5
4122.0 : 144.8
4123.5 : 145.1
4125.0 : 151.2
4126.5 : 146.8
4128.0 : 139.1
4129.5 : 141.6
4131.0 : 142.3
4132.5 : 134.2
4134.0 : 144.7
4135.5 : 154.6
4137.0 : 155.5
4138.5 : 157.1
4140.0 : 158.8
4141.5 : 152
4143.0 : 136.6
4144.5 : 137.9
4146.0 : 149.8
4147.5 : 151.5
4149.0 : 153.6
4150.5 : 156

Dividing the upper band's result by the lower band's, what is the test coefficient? 1.89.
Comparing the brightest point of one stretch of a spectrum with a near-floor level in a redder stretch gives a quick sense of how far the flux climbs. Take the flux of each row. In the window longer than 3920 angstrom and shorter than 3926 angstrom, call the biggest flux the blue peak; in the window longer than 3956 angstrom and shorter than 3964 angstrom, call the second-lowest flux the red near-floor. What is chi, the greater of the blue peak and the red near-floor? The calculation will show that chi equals 109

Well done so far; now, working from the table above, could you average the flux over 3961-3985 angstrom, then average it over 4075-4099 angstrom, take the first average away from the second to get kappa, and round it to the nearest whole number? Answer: 58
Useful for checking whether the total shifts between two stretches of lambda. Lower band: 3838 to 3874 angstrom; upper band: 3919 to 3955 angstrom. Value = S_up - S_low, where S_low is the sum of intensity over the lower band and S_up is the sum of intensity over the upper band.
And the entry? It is -728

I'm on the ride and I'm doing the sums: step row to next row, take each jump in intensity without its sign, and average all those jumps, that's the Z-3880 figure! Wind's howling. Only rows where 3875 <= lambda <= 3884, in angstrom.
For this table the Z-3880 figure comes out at 7.2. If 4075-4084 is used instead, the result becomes 9.0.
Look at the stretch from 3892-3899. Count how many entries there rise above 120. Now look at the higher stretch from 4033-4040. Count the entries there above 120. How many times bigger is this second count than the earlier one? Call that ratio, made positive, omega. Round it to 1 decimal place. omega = 2.5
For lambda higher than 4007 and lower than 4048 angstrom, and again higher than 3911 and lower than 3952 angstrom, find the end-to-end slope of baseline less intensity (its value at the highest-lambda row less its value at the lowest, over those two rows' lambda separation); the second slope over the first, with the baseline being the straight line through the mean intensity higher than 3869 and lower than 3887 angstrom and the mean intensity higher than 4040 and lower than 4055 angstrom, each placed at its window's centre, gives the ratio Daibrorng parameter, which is 1.1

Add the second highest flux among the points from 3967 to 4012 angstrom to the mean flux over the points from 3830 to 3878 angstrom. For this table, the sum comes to 262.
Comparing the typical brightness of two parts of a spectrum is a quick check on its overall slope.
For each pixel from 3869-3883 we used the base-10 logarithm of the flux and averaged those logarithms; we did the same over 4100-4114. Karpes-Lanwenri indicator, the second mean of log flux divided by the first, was 1.02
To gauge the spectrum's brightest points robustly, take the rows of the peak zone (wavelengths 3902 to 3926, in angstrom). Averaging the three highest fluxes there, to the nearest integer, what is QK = 132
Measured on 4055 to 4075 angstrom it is 150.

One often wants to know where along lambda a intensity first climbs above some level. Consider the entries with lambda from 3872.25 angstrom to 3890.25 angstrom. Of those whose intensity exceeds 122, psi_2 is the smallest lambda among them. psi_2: 3876.0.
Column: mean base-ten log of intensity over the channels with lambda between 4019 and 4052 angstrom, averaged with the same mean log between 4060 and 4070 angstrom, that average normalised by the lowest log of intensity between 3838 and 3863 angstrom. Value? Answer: 1.18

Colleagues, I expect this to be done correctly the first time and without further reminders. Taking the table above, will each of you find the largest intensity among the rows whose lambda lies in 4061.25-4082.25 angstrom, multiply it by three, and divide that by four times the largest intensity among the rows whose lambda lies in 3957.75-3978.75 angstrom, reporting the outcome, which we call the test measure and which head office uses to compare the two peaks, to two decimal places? 0.97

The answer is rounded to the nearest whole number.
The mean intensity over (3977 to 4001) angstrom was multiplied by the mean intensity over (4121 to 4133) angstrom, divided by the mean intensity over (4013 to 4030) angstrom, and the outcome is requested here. 132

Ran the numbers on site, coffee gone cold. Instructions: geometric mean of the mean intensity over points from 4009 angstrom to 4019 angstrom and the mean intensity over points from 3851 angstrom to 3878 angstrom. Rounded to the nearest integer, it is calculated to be 133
